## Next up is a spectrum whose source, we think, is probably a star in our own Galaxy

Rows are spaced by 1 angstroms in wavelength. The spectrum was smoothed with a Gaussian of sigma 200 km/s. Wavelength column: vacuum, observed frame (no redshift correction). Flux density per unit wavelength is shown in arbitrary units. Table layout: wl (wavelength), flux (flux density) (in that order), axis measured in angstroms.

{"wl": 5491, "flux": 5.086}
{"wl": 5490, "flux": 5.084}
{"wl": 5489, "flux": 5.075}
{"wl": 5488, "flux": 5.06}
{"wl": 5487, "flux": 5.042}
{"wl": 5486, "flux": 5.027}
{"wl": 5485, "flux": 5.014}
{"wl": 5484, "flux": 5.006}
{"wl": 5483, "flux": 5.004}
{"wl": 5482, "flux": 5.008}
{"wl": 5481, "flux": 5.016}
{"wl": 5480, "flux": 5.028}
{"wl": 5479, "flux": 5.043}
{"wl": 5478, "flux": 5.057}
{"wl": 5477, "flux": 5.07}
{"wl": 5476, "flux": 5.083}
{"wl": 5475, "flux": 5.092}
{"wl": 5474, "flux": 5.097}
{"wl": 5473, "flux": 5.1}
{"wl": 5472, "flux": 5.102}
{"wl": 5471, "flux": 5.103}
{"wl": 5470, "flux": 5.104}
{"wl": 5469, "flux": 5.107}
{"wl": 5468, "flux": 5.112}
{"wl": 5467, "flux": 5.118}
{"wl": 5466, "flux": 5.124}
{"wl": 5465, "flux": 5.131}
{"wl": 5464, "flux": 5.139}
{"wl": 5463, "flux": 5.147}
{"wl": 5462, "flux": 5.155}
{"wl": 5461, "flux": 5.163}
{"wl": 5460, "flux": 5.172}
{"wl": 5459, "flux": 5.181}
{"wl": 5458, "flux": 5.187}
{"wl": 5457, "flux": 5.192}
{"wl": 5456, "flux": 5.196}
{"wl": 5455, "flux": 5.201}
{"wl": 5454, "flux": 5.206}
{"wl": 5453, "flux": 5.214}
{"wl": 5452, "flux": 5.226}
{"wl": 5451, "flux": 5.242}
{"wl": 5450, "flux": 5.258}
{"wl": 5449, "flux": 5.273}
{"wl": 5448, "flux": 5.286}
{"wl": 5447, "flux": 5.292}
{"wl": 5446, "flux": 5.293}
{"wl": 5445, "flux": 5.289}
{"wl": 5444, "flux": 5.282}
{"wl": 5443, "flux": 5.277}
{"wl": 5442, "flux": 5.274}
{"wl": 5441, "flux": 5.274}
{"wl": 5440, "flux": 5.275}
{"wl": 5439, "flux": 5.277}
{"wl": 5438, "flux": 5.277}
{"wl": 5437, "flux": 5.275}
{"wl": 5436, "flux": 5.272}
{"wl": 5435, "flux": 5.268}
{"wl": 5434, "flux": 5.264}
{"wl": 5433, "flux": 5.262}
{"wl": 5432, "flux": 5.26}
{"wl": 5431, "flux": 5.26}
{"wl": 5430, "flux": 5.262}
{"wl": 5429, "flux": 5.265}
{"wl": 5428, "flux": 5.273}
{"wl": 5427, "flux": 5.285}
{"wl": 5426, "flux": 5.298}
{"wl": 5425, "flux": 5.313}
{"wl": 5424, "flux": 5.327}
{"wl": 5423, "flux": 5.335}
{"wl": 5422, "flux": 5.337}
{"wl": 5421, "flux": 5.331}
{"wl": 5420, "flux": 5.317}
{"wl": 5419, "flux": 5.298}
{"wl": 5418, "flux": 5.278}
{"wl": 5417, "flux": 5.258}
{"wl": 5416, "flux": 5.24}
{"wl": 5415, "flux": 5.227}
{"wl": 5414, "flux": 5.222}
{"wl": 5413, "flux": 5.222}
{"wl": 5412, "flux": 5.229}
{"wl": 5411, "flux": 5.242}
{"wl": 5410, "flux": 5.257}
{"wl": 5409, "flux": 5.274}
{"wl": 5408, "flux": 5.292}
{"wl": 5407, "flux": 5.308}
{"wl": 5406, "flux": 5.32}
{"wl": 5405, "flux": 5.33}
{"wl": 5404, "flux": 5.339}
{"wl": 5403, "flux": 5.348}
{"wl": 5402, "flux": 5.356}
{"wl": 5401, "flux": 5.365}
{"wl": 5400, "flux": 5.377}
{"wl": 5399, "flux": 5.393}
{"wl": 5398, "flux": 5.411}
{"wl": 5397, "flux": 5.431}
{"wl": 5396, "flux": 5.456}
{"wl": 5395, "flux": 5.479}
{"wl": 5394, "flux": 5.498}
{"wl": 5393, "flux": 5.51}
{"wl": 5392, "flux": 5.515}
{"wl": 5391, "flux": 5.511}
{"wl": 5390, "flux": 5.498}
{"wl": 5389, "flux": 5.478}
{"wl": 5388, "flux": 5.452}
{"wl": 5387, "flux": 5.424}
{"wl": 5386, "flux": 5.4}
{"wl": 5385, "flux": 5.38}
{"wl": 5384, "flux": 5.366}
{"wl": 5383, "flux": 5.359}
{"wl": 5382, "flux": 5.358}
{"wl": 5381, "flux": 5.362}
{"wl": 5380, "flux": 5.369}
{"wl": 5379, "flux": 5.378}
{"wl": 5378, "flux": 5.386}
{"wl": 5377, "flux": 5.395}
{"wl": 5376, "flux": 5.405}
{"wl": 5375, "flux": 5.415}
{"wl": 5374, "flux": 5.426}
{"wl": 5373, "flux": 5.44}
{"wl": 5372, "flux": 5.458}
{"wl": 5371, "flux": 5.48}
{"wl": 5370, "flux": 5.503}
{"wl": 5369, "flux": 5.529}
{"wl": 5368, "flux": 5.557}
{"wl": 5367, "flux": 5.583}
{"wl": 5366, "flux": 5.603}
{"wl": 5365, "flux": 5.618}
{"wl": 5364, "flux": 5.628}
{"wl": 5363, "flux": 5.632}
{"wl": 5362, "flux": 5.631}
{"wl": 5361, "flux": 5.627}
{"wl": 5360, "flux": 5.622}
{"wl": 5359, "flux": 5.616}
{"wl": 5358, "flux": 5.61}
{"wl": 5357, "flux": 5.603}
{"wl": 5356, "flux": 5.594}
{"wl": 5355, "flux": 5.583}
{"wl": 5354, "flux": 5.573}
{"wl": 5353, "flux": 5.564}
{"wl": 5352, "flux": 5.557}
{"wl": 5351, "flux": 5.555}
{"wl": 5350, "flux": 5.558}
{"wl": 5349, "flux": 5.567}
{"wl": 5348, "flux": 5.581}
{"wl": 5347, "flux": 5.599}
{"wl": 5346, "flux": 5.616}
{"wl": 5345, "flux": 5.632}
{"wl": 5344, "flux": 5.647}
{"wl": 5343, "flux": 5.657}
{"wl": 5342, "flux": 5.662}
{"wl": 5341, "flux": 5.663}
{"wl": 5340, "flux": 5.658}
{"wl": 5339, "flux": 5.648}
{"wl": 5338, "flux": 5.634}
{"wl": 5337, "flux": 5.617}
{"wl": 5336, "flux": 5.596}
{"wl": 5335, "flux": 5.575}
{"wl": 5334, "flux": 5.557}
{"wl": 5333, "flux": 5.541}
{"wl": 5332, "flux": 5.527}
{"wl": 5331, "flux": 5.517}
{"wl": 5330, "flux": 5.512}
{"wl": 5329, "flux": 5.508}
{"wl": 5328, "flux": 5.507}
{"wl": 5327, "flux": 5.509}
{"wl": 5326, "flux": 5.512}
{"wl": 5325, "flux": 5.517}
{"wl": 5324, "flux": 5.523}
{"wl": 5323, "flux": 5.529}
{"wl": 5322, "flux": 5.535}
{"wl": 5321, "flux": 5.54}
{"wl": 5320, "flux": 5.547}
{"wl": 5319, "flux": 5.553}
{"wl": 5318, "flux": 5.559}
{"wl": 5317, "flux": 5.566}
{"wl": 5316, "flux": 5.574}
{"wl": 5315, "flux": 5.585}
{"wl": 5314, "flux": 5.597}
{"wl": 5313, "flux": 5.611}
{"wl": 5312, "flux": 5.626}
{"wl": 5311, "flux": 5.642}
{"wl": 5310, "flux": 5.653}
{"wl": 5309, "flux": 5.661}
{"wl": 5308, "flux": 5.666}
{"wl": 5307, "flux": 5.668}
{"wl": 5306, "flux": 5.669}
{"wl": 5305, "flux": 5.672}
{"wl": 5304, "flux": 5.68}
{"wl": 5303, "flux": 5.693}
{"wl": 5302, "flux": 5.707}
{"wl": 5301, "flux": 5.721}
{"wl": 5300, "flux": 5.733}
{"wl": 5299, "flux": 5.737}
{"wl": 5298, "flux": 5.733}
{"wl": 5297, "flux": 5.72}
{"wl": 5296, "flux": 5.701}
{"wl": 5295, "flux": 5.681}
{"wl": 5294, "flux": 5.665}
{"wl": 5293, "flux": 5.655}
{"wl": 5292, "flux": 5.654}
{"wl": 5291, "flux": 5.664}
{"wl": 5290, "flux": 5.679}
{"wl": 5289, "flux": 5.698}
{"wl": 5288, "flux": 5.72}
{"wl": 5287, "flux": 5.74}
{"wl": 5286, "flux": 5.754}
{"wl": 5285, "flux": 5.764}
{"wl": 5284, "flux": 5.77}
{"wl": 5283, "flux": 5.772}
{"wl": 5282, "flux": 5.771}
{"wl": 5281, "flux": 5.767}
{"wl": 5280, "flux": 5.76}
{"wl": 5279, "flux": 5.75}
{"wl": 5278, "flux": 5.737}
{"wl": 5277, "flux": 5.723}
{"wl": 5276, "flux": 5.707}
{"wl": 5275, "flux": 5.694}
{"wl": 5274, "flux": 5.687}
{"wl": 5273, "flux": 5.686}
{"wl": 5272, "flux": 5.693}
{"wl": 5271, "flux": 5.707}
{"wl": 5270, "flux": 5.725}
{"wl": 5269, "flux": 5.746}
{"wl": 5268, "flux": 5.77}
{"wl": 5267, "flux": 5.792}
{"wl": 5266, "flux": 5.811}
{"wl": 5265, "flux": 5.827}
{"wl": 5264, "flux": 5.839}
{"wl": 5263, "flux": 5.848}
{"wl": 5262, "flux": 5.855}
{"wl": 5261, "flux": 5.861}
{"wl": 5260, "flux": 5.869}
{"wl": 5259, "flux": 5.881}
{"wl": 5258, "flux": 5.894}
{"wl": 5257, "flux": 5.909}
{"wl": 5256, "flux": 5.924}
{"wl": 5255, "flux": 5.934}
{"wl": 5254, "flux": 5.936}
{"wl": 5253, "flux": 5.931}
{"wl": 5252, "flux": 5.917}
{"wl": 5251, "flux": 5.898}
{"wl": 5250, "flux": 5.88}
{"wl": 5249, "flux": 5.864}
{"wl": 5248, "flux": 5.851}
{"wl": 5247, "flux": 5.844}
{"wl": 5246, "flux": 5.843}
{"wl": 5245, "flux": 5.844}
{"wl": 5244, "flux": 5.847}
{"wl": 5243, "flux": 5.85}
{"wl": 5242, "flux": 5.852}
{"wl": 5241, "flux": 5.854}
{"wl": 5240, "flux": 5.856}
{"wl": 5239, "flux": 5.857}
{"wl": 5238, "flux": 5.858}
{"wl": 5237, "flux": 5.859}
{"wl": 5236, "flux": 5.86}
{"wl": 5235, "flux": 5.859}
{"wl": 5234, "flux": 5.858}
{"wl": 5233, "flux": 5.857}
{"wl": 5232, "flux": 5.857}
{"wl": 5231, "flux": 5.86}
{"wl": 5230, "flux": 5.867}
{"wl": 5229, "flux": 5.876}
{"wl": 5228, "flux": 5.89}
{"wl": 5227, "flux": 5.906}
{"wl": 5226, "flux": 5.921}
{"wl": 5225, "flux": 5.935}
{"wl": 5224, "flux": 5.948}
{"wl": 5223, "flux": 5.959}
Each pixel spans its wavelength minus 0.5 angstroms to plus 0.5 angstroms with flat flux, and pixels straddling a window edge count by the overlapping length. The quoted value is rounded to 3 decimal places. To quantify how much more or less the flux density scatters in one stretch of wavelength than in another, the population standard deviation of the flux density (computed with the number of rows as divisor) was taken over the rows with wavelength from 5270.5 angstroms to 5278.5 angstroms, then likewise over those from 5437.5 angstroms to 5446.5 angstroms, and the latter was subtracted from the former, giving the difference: 0.010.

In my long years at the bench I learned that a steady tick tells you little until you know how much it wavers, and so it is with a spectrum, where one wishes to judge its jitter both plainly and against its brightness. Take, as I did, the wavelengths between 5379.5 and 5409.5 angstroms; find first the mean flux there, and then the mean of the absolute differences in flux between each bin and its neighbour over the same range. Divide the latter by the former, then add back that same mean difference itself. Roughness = 0.0167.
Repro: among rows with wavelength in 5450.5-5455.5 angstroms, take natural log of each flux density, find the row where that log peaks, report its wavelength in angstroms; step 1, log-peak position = 5451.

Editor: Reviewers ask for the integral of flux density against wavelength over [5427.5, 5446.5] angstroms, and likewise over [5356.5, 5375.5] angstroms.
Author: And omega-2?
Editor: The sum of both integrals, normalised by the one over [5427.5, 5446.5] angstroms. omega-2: 2.05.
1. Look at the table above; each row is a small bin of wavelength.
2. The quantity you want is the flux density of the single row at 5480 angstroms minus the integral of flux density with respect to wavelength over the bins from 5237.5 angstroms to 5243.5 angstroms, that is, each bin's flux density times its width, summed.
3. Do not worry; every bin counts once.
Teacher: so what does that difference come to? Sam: -30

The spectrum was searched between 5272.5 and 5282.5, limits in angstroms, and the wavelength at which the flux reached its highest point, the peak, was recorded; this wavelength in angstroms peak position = 5282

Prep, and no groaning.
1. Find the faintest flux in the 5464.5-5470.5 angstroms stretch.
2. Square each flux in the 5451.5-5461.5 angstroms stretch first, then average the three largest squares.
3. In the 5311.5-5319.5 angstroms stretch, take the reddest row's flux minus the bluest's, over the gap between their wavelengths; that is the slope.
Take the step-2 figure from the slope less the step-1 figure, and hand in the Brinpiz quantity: -32.3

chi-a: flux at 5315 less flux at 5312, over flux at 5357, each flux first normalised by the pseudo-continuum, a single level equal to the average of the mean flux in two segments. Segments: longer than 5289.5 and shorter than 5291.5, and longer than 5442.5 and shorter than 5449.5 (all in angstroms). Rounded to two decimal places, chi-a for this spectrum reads -0.01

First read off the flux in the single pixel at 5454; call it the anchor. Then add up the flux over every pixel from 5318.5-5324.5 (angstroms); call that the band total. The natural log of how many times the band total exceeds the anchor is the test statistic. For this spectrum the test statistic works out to 1.85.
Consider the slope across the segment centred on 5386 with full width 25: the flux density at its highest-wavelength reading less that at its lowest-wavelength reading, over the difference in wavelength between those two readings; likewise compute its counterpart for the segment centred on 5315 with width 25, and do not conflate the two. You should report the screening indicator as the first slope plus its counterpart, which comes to -0.0083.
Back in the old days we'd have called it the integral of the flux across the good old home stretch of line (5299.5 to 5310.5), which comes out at 62.5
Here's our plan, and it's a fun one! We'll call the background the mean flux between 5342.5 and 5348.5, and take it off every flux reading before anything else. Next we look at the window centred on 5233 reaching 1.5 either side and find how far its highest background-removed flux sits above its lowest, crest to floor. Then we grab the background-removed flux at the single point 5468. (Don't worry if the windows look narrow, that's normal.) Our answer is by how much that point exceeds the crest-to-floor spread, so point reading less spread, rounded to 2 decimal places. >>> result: -0.51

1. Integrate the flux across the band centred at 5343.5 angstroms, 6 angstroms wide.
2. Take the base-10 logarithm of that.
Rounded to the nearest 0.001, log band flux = 1.530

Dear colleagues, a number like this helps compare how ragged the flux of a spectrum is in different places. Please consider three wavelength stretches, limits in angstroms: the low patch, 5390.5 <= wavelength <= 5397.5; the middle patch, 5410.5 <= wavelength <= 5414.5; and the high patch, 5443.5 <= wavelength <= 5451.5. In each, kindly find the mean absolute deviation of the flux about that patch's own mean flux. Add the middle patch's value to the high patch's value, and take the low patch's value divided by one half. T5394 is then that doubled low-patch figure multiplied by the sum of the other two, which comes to 0.0011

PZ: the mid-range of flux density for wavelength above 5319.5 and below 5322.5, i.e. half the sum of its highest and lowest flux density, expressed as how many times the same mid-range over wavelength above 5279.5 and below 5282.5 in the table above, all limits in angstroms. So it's 0.96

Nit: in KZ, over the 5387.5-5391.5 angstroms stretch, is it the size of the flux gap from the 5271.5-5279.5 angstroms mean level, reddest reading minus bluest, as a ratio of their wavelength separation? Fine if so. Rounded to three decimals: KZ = -0.020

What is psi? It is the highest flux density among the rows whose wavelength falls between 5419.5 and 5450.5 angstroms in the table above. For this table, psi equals 5.337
